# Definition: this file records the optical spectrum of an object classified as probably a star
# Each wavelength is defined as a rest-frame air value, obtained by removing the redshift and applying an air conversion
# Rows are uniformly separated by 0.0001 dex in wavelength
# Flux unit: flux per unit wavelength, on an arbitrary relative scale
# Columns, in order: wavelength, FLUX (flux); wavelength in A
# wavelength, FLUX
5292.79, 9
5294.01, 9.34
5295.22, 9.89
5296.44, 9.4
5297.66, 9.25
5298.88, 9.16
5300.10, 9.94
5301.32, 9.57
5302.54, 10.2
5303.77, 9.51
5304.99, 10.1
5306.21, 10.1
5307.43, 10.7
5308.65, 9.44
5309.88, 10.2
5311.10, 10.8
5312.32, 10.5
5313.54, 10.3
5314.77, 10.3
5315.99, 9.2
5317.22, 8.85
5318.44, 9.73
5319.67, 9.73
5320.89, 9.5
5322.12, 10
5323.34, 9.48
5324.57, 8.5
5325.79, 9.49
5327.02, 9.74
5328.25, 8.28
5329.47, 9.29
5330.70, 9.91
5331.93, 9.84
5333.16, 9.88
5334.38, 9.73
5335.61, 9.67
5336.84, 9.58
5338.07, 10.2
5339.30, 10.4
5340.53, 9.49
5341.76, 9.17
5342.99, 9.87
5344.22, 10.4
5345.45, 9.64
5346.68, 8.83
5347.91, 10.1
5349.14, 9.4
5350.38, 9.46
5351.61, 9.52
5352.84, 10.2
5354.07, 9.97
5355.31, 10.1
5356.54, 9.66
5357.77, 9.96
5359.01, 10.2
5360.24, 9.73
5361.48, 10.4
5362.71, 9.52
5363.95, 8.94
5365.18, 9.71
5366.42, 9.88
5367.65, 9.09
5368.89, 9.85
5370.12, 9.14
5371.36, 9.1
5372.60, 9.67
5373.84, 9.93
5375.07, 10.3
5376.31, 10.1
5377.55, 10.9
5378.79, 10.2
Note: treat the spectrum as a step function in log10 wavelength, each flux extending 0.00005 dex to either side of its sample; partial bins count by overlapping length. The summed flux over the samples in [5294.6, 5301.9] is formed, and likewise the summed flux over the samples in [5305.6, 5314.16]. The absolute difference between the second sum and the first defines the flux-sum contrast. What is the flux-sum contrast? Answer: 15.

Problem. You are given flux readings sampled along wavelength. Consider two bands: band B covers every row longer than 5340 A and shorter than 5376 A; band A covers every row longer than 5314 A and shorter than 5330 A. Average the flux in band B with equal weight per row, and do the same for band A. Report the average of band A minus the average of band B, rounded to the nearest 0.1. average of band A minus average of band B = -0.3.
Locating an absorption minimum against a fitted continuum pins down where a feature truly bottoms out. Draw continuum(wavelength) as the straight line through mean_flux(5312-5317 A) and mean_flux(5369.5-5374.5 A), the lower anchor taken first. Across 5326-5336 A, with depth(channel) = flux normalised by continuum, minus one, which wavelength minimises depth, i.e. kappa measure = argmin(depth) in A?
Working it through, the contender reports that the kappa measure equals 5328.25 A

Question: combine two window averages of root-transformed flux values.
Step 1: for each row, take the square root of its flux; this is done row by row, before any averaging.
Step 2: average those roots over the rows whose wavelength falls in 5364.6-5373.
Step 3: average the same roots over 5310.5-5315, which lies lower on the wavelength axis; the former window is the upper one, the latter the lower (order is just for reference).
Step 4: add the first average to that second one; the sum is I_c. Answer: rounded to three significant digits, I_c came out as 6.32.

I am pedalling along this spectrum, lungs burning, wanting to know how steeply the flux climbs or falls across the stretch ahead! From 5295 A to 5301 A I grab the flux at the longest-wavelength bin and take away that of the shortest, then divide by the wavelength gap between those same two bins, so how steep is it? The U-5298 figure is 0.01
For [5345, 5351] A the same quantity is -0.04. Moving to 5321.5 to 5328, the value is -0.05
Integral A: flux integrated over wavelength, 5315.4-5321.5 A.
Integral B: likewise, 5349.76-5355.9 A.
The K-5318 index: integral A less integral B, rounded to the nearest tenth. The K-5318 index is -3.1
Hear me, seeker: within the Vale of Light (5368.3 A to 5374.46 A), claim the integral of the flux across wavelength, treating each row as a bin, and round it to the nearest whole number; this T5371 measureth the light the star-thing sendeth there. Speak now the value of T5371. 59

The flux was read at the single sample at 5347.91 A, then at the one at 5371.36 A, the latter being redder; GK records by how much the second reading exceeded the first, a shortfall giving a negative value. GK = -1.0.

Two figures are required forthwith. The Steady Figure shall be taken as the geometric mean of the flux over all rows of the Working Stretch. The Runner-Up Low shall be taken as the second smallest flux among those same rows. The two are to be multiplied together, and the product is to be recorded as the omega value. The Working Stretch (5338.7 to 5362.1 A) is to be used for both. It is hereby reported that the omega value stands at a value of 90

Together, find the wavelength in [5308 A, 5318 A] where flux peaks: 5311.10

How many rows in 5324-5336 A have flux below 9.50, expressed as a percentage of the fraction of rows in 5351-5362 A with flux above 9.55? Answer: 450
